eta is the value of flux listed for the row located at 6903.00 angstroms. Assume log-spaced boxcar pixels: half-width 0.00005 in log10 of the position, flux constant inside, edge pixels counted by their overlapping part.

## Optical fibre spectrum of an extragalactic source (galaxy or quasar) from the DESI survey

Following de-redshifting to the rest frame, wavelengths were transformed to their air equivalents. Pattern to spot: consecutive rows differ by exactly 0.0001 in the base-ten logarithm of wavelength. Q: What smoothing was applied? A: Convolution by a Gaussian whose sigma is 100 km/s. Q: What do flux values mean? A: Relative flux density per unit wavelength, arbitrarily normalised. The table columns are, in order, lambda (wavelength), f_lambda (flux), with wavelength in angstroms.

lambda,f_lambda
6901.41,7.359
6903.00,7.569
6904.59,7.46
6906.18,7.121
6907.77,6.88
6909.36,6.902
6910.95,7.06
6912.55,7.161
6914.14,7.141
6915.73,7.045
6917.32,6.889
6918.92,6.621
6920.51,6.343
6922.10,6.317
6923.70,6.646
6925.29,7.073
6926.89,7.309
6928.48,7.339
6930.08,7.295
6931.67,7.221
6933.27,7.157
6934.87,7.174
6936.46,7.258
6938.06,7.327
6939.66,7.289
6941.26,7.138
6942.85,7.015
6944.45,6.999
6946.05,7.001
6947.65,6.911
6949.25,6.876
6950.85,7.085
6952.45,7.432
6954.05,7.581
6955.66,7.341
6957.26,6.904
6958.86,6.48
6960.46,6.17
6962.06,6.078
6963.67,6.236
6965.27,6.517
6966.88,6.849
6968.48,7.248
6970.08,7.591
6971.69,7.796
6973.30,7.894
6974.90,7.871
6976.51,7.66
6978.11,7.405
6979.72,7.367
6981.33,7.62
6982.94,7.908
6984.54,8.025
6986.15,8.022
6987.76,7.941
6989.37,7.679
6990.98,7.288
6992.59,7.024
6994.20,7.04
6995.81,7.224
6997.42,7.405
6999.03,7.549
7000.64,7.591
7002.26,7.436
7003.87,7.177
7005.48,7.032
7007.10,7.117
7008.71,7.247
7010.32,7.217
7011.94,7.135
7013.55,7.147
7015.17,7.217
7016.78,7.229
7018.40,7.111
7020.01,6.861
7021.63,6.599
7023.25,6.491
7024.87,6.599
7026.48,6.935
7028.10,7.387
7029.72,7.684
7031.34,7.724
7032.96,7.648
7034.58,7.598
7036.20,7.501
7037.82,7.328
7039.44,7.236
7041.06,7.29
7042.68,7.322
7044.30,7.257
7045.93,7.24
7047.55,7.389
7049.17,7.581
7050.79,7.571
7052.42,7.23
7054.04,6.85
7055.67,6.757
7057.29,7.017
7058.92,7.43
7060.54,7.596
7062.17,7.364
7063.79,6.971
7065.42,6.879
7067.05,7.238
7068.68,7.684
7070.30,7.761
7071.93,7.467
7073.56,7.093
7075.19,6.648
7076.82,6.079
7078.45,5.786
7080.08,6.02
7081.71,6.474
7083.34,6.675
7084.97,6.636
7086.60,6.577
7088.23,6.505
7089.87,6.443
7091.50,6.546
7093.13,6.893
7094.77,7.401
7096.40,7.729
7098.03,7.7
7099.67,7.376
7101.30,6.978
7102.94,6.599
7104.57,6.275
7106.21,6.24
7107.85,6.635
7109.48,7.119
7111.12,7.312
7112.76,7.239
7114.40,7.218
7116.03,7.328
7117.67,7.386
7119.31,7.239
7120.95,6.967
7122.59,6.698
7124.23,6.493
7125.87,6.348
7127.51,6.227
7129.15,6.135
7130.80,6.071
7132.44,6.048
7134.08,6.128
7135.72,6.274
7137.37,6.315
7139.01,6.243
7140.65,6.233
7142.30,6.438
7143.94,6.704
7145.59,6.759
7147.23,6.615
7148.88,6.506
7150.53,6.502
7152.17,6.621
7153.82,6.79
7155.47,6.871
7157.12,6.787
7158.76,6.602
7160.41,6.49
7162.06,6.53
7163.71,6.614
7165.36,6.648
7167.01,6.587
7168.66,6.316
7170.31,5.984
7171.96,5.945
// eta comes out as 7.569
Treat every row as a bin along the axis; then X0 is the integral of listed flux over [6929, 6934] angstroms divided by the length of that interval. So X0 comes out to 7.2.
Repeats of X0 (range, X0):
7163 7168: 6.6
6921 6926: 6.7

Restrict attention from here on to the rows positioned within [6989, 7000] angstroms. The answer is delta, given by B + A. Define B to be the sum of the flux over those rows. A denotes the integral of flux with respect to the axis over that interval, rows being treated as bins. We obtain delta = 132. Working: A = 80.4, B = 51.2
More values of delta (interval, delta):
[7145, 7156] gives 120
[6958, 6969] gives 117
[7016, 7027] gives 123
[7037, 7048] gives 131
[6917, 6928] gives 121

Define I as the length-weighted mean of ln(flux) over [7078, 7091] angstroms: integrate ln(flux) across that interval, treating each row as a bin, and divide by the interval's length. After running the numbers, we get 1.86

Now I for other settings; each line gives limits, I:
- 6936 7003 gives 1.98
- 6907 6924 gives 1.92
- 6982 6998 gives 2.02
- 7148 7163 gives 1.89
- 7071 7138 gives 1.90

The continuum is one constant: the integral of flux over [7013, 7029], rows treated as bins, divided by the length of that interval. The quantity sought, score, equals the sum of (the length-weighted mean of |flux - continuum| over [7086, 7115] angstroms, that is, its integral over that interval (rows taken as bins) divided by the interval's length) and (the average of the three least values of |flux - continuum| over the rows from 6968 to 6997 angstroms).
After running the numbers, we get 0.55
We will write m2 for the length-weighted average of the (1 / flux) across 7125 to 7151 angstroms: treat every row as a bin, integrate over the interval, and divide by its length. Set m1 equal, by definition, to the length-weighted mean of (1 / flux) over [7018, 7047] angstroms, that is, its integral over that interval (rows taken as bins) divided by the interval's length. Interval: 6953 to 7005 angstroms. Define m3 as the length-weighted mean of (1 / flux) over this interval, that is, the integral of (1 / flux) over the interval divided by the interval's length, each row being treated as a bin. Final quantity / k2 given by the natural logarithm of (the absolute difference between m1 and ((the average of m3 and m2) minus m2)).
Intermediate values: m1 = 0.139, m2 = 0.158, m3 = 0.138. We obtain -1.903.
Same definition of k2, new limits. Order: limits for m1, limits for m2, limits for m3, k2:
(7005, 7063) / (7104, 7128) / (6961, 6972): -1.978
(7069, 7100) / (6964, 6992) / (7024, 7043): -1.926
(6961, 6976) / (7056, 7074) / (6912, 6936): -1.976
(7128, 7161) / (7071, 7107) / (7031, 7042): -1.815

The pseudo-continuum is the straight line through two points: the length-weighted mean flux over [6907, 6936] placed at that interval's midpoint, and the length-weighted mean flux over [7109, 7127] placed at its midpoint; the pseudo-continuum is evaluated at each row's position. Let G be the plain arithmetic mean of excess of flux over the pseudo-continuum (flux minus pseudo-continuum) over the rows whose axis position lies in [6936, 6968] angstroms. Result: -0.1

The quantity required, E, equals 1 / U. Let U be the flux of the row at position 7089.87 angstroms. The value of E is 0.155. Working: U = 6.443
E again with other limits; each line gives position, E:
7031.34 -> 0.129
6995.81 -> 0.138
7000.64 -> 0.132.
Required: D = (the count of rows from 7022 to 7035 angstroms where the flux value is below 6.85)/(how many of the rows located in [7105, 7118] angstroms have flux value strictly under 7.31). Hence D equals 0.4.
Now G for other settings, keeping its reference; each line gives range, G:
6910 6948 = 0.0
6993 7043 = 0.2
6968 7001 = 0.6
